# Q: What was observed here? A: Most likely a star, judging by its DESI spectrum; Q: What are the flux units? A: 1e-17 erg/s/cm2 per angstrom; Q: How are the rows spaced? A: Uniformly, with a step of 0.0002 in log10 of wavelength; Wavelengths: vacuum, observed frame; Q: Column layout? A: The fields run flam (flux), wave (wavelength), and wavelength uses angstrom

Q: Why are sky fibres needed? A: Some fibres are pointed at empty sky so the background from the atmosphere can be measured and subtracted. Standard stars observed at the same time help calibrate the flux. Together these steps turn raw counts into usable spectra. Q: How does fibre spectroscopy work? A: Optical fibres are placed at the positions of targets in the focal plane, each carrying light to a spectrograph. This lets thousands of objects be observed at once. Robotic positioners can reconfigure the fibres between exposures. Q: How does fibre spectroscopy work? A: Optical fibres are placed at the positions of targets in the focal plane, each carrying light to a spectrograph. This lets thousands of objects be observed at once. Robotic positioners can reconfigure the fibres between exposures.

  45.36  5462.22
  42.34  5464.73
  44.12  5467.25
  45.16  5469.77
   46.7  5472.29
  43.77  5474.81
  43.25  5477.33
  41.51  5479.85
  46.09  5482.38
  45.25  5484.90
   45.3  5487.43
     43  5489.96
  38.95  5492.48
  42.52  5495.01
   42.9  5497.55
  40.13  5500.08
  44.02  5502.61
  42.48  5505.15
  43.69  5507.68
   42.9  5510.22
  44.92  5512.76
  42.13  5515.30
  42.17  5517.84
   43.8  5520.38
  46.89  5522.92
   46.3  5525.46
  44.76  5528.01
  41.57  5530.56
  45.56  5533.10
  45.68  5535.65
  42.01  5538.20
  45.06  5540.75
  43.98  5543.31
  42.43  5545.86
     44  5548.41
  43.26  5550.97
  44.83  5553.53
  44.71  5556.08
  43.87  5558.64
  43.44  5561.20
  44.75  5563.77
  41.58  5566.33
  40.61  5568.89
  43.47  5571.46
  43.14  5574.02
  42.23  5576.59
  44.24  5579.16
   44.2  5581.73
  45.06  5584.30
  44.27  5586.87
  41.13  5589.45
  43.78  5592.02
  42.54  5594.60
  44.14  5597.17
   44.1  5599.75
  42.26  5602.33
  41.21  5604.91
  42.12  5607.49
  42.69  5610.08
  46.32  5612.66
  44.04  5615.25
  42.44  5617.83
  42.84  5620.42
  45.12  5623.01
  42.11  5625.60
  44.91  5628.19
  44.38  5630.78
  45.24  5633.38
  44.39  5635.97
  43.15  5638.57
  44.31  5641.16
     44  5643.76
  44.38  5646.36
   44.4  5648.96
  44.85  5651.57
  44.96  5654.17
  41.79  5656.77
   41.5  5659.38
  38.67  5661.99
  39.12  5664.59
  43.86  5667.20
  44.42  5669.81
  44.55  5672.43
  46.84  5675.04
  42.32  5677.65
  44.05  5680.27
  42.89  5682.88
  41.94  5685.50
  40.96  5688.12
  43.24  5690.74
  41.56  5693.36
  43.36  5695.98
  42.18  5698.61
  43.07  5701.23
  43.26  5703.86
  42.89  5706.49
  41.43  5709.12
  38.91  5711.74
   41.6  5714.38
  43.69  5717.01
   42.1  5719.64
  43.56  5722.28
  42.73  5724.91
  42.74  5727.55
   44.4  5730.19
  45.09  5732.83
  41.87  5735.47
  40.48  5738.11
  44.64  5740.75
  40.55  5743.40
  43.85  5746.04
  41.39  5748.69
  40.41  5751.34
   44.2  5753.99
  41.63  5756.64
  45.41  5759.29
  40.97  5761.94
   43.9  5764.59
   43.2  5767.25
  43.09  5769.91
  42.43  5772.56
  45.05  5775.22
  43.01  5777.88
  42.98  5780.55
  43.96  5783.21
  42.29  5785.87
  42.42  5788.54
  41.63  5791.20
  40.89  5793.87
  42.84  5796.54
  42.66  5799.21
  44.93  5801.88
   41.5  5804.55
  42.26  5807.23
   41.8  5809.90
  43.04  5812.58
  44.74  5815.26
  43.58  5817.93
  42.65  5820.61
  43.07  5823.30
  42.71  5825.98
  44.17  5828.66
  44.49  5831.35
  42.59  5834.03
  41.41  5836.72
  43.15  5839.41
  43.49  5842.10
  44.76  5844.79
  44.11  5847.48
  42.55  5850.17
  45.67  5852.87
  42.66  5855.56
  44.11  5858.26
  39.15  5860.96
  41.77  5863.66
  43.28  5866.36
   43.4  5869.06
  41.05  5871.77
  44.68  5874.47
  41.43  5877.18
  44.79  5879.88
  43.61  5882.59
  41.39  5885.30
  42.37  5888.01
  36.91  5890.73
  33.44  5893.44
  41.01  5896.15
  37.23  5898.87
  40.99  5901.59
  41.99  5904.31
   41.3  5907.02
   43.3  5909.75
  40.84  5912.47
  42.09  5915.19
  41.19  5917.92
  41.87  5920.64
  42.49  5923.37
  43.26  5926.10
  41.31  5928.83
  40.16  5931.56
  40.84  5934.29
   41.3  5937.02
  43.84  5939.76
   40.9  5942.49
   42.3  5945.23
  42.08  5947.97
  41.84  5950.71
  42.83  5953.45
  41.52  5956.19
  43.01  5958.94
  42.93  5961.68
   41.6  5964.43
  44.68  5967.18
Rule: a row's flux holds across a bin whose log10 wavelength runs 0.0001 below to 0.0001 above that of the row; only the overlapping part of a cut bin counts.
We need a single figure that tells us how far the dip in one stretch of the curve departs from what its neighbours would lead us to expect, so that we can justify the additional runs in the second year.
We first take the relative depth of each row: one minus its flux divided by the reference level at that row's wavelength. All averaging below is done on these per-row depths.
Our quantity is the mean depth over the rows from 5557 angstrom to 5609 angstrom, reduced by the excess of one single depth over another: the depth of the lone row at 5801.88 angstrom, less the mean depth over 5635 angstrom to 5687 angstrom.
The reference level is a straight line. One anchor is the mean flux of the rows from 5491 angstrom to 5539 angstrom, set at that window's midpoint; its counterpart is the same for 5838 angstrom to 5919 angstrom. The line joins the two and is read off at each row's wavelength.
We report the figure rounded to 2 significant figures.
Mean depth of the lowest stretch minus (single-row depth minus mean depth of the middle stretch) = 0.051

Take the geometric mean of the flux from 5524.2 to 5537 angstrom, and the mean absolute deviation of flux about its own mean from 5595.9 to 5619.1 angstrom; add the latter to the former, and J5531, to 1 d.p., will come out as 46.0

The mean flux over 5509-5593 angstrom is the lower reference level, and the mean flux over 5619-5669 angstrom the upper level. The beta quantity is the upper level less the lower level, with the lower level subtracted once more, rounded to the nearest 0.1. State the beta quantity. -44.1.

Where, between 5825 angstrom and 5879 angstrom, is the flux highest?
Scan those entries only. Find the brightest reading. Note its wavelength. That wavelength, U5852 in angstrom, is 5852.87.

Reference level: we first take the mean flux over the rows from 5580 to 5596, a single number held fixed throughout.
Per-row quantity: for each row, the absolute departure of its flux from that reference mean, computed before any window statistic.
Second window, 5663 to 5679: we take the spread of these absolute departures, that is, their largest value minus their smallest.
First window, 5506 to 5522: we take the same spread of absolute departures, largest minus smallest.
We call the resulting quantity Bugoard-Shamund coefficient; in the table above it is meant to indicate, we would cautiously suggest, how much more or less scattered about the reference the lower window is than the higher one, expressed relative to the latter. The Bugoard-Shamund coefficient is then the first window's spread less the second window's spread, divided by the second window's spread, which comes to -0.7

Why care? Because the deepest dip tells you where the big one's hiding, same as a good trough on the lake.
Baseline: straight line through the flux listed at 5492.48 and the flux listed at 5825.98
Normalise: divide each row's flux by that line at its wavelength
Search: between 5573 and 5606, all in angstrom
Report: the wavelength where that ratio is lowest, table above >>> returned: 5604.91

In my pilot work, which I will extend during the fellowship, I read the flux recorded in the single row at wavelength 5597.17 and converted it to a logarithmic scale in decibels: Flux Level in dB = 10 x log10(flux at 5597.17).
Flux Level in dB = 16.4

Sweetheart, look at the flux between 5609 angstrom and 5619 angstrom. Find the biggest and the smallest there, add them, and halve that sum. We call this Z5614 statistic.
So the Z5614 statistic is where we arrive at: 44.4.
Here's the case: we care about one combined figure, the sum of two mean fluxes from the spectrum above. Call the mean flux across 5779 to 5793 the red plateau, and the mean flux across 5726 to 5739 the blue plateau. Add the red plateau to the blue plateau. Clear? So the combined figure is 85.6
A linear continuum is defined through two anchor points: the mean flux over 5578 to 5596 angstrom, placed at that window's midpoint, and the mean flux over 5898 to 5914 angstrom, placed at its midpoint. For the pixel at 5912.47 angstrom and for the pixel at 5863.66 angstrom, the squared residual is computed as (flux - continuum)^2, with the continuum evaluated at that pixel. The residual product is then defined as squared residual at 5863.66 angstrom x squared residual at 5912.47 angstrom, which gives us 0.0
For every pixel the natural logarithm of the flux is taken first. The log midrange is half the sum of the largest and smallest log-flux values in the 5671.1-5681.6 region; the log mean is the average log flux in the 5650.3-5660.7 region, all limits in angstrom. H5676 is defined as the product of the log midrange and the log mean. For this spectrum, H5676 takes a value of 14.3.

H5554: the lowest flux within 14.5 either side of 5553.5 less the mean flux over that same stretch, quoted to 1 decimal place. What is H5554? -2.2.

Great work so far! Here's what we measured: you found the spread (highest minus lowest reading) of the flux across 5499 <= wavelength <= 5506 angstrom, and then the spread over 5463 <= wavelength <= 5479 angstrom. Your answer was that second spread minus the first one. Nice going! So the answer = 0.5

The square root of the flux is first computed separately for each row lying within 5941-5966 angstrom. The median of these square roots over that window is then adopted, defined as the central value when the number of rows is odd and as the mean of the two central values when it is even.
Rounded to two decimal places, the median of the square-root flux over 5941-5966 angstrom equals 6.49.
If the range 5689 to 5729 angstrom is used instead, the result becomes 6.54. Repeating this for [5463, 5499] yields 6.60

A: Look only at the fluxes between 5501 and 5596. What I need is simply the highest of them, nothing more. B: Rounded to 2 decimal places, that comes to 46.89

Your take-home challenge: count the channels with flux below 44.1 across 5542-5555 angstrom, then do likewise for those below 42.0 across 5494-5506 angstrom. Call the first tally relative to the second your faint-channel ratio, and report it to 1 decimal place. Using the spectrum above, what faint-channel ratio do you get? 4.0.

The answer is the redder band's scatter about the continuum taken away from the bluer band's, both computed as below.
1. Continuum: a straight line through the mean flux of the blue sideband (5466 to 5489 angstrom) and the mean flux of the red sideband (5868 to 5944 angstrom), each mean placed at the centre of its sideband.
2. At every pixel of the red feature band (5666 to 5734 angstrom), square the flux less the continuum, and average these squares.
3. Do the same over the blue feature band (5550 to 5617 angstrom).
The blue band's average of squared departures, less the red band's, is -0.2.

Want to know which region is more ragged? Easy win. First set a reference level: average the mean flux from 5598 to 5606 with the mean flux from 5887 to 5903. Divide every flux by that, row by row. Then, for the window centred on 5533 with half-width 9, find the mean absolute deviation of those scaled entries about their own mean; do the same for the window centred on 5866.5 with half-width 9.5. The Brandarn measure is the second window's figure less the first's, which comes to 0.0017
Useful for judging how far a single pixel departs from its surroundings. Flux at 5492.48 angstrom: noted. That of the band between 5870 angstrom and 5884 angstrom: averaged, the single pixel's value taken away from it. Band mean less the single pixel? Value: 4.2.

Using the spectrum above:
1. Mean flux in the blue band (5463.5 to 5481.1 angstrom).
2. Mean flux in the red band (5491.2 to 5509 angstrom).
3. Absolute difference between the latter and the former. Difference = 1.7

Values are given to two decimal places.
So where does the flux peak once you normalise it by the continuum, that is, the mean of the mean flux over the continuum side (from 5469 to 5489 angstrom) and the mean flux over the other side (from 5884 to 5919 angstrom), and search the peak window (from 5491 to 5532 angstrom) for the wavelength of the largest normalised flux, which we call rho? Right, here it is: 5522.92 angstrom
